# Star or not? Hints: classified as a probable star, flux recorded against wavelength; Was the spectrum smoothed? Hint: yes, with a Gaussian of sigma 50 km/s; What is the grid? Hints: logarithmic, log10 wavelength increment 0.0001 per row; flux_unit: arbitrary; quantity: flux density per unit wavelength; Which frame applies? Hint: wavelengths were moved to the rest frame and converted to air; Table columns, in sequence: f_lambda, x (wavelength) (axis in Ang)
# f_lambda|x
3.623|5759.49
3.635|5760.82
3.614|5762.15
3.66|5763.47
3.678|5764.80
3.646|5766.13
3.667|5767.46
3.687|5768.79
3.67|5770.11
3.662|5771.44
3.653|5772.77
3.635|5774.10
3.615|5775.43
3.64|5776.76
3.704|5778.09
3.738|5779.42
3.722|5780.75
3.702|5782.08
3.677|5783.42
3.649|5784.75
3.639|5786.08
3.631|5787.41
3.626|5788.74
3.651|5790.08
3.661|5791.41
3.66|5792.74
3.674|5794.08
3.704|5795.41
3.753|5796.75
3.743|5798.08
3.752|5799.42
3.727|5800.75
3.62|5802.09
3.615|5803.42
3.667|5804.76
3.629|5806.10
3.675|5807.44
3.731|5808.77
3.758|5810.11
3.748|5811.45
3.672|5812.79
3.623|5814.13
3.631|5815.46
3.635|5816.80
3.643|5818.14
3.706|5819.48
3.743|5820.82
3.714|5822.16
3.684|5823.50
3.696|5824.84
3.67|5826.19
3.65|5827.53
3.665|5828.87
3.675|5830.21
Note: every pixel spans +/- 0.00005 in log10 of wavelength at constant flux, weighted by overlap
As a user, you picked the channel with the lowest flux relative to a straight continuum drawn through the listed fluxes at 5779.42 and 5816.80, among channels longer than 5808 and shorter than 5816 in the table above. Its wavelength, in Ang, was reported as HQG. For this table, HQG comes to 5814.13 Ang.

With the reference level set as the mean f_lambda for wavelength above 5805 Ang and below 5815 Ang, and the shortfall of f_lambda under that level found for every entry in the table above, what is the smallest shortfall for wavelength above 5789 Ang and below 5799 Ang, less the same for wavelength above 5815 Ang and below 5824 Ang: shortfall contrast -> -0.010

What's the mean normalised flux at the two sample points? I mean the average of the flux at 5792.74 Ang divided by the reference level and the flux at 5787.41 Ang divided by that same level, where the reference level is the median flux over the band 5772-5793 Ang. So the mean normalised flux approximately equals 0.998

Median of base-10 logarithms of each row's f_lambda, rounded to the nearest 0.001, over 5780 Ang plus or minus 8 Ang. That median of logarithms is 0.562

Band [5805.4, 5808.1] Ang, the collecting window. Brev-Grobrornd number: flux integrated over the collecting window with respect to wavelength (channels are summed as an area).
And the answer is 9.8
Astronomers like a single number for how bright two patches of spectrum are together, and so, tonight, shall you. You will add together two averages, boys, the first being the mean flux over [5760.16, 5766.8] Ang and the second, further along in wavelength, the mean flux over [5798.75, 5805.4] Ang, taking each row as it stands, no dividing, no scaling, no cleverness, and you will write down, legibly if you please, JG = 7.32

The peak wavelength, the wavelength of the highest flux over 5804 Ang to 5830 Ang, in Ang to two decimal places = 5810.11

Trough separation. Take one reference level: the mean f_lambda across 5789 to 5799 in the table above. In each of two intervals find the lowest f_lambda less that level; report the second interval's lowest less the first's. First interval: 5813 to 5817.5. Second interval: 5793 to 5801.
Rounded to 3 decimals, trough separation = 0.051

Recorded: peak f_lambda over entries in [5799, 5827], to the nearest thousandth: 3.758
